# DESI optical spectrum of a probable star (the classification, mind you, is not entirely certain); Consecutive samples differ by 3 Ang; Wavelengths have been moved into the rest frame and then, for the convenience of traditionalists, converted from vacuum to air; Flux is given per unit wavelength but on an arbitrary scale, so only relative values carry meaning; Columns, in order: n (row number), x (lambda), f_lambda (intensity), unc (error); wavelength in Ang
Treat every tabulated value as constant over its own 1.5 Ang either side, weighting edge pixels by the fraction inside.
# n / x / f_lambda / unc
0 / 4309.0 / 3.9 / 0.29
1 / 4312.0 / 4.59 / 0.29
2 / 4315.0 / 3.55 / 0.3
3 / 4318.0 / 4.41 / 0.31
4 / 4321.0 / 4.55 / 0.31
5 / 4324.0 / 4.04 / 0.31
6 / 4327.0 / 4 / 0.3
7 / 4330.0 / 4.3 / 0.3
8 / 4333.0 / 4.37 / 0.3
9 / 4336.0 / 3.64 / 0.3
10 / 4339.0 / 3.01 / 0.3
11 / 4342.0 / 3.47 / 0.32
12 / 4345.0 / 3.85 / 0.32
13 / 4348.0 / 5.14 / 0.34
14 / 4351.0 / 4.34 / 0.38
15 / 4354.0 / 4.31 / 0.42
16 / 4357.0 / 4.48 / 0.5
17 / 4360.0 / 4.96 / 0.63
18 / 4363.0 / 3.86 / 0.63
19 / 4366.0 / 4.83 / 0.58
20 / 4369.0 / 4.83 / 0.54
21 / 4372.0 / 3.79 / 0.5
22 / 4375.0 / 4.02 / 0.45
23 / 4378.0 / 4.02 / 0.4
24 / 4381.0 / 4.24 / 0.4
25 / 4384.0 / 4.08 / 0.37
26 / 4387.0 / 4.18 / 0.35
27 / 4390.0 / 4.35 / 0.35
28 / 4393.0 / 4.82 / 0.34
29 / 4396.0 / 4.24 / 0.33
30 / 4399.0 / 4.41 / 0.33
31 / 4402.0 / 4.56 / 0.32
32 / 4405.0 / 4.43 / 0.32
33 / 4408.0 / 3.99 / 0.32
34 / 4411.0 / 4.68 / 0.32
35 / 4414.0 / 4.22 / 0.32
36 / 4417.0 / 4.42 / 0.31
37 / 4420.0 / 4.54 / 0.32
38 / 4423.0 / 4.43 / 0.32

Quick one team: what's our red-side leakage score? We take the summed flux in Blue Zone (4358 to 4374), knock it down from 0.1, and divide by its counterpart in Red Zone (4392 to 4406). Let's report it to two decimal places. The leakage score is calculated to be -0.99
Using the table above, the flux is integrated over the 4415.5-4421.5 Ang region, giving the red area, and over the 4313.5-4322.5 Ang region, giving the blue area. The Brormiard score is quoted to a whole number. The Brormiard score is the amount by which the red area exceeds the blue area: -11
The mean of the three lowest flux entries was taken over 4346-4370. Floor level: 4.17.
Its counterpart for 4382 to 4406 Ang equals 4.17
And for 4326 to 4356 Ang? 3.37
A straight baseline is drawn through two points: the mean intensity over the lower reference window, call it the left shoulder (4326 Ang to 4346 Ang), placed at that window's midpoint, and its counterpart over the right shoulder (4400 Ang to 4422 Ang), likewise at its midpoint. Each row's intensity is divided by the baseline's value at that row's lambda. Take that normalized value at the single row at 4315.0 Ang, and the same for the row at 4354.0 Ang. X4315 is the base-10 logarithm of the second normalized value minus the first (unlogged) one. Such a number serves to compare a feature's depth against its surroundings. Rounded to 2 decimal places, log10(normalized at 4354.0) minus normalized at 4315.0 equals -0.94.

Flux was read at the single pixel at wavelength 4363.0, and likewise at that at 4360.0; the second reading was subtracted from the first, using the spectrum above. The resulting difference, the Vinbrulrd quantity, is -1.1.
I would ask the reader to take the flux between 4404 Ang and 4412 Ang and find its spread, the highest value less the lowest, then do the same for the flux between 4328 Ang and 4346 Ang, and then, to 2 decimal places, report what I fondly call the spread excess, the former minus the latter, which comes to -0.67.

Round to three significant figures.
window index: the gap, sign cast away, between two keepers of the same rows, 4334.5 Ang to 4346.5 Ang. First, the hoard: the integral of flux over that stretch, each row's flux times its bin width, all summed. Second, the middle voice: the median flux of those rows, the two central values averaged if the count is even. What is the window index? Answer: 38.4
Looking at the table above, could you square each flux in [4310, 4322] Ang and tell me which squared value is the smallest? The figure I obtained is 12.6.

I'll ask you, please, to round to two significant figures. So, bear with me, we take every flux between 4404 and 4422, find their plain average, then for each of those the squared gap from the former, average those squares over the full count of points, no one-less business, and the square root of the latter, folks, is 0.22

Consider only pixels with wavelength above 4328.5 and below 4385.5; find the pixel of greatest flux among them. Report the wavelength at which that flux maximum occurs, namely 4348.0 Ang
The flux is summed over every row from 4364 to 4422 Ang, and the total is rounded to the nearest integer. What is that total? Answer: 83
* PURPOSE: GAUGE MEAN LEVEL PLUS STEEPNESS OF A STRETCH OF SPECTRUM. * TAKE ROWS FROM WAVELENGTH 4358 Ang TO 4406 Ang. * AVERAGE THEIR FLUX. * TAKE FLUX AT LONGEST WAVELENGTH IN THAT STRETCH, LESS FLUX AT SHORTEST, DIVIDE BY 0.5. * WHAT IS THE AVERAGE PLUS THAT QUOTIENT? 3.3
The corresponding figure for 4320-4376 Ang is 3.1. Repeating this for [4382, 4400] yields 5.0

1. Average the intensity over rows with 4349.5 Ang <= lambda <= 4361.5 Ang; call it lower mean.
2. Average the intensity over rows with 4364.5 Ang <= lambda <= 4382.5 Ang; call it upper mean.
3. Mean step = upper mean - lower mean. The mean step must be -0.2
